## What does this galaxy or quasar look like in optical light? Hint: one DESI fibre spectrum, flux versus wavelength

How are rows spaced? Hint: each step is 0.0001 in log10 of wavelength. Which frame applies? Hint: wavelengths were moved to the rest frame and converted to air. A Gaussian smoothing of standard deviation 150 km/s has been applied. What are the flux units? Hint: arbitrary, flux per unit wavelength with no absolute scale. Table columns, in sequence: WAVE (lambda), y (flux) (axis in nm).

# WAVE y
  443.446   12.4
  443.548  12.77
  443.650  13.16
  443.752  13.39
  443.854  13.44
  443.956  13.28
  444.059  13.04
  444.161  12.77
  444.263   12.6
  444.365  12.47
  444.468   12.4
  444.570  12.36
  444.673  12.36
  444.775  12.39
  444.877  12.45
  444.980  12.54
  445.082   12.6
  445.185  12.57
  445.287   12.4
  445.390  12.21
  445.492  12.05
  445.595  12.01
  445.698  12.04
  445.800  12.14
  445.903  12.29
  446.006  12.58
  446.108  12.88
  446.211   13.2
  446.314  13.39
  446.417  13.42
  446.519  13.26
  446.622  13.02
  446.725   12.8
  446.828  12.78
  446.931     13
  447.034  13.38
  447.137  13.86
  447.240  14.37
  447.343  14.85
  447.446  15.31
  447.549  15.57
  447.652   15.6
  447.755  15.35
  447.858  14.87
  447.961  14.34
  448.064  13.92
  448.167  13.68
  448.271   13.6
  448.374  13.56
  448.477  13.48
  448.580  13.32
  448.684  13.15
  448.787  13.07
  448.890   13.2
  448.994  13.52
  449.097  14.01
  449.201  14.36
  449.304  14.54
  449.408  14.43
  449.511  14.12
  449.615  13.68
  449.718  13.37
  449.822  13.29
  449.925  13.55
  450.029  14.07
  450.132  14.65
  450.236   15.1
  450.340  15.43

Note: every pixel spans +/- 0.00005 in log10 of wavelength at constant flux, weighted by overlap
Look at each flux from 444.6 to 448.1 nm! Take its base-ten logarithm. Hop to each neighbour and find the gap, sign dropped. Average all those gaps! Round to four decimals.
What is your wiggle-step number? 0.0071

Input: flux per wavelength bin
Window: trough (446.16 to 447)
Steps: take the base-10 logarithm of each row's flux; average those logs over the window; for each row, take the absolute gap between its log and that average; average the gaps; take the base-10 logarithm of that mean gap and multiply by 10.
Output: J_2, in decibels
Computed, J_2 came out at -21.6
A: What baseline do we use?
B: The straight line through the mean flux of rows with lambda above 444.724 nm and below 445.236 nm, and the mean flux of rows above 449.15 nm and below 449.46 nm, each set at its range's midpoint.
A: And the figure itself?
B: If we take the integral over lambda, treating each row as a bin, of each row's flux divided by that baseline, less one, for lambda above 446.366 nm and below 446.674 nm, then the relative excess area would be 0.001 nm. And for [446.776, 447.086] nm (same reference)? -0.008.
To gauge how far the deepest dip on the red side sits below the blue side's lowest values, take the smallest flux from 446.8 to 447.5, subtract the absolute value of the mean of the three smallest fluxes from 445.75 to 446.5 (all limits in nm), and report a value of 0.4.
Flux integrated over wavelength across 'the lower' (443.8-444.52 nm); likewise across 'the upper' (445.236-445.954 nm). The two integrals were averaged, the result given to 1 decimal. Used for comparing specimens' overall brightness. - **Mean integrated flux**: 9.0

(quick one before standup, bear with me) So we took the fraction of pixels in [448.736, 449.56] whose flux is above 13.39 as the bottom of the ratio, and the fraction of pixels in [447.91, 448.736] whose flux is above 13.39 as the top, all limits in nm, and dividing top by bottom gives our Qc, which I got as 1.0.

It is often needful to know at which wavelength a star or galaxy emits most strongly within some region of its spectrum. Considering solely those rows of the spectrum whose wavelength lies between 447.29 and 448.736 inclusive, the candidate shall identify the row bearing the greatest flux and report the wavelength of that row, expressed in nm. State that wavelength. 447.652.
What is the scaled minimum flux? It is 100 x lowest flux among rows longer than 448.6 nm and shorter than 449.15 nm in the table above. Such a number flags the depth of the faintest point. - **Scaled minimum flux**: 1307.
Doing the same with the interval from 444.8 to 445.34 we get 1240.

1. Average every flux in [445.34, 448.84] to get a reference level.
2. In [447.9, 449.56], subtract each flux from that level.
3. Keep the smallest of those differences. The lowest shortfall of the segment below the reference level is -1.1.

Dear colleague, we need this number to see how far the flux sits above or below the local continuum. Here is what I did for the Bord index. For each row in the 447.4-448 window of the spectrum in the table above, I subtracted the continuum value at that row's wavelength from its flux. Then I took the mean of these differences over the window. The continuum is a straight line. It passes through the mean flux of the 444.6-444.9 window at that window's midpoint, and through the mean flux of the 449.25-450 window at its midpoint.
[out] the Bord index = 1.9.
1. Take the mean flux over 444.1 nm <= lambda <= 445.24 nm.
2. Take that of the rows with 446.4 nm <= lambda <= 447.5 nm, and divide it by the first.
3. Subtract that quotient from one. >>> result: -0.091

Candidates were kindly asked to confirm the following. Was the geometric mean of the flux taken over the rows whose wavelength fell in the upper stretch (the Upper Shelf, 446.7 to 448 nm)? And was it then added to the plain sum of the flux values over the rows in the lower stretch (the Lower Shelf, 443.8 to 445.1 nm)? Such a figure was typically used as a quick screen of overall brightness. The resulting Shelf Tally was 179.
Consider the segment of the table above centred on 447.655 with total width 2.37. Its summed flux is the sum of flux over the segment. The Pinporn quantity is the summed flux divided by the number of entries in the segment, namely 13.9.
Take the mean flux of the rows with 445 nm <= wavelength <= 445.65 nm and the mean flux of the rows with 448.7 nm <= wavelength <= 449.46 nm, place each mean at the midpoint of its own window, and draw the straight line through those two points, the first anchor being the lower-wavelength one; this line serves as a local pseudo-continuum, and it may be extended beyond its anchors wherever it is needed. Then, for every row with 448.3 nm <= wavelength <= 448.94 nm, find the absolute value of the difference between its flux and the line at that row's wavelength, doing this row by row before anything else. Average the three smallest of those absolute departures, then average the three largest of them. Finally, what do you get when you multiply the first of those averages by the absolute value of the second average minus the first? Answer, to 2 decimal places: 0.07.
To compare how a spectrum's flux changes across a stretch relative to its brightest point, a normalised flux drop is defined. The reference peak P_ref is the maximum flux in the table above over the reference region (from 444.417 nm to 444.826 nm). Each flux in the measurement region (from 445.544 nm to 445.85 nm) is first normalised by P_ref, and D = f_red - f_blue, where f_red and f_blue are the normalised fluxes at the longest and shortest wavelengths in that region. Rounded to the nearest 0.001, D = 0.010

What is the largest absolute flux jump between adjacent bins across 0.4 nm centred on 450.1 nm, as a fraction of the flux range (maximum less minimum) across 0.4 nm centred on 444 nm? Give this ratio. 0.87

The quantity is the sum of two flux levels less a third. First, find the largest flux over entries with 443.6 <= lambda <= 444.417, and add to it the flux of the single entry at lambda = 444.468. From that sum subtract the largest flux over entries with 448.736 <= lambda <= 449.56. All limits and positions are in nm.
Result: 11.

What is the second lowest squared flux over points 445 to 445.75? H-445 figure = 145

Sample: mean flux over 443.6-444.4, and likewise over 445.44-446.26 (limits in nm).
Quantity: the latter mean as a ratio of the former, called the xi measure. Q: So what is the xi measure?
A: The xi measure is 0.95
